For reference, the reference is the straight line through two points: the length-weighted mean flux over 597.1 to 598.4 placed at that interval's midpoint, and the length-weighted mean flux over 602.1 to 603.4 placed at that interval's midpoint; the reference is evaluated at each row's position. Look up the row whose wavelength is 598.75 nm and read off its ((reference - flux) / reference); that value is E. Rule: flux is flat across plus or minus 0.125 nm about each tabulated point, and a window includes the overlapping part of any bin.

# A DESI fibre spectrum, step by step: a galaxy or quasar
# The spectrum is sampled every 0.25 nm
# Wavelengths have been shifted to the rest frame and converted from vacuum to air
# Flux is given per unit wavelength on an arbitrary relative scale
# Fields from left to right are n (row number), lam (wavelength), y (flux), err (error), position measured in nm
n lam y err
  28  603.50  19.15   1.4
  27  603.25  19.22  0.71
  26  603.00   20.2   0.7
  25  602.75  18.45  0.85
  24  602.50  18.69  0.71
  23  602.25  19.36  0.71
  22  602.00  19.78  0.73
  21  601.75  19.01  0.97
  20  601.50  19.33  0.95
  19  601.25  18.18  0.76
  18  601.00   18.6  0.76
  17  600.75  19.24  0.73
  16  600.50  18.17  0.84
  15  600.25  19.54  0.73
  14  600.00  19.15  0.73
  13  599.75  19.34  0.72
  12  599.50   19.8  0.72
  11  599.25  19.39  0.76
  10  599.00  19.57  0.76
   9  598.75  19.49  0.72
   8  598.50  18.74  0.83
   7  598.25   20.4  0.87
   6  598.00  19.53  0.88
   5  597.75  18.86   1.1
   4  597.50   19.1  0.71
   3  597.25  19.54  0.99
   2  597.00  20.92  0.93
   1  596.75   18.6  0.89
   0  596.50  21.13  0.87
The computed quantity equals -0.003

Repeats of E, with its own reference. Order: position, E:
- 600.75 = 0.004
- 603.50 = 0.000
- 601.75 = 0.013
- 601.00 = 0.036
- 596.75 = 0.049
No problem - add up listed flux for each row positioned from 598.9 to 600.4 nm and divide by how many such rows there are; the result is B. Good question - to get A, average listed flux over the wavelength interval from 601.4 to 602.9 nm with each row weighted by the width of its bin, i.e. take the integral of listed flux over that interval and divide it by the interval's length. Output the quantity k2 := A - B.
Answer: -0.3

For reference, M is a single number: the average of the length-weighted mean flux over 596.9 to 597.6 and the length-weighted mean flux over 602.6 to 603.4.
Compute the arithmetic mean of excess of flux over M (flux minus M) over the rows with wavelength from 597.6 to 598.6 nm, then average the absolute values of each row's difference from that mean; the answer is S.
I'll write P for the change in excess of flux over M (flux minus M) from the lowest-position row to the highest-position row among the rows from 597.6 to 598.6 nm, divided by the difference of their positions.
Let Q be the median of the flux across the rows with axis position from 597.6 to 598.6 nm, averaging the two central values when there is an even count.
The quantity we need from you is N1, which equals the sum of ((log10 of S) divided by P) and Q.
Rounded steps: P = -0.2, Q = 19.2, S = 0.58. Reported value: 20.7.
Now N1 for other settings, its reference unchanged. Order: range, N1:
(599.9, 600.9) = 16.1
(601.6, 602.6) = 20.2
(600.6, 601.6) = 16.0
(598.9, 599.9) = 22.1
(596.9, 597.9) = 19.4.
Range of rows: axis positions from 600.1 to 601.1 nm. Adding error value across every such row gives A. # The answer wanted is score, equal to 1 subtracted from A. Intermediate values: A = 3.1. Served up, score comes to 2.06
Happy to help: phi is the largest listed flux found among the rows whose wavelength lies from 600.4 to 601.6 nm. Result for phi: 19.33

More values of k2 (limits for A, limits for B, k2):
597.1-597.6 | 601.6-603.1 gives 0.2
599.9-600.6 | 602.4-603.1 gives -0.1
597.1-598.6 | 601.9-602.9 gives 0.3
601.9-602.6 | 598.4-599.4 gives 0.0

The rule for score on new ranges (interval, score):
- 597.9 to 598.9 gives 2.30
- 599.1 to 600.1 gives 1.93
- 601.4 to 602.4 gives 2.36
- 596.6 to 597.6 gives 2.52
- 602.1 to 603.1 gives 1.97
